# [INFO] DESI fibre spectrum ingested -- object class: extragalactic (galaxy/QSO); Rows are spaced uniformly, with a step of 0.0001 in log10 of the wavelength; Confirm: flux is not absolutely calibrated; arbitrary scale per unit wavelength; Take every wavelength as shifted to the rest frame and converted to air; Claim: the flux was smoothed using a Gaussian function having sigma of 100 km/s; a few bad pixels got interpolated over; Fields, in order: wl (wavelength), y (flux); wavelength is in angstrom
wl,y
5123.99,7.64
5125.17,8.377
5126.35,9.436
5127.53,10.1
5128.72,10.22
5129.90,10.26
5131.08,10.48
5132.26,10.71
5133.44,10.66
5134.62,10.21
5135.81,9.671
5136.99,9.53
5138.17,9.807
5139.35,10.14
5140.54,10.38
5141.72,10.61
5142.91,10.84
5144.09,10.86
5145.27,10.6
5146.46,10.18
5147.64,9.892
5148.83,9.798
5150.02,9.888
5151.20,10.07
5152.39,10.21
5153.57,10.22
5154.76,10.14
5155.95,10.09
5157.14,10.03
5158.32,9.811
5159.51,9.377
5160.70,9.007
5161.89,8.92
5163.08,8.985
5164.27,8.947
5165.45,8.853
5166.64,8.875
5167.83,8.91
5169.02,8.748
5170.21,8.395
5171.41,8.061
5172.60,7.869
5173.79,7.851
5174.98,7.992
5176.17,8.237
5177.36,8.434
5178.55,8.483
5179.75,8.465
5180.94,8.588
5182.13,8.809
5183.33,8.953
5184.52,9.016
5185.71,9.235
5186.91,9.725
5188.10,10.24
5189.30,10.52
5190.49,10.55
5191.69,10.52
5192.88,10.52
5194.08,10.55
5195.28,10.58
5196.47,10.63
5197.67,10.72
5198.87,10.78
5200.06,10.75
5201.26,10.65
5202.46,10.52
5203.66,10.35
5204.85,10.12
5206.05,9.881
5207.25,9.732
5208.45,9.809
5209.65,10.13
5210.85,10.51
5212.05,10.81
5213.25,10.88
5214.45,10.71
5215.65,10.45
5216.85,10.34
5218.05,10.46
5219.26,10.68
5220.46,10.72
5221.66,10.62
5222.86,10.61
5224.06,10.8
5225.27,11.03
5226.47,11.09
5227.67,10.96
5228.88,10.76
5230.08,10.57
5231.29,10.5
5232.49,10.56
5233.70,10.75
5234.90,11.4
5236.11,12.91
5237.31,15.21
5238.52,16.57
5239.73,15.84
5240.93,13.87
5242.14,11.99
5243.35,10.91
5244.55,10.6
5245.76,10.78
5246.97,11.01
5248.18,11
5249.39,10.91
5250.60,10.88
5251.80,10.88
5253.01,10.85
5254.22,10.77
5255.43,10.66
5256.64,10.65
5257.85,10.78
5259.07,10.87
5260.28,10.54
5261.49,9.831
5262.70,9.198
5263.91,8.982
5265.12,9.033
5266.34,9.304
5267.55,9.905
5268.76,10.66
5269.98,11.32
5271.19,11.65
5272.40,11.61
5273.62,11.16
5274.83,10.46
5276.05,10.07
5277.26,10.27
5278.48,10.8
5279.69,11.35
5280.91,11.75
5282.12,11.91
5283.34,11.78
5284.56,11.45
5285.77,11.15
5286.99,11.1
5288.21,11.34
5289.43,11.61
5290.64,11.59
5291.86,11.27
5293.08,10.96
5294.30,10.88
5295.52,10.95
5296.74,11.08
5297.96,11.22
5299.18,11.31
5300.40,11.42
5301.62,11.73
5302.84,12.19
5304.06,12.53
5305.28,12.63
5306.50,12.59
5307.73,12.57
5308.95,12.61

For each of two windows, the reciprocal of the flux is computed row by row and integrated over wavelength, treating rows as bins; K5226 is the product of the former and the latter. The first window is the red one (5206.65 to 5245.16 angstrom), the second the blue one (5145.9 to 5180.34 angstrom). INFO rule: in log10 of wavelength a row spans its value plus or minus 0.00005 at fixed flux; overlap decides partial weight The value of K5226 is 13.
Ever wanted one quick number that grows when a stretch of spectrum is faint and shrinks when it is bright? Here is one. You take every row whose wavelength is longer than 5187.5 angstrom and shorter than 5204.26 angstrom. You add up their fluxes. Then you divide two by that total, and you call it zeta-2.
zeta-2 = 0.0135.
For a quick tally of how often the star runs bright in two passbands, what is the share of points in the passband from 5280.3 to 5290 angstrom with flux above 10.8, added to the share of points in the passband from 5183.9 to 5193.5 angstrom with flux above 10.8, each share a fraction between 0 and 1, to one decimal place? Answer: 1.0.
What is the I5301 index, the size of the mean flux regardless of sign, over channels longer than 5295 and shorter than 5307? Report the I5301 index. 11.8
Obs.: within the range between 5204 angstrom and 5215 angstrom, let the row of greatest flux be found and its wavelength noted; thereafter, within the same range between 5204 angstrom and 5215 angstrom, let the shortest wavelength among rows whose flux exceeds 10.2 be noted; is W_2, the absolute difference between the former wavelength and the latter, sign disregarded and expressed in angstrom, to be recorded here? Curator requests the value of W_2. 2.4 angstrom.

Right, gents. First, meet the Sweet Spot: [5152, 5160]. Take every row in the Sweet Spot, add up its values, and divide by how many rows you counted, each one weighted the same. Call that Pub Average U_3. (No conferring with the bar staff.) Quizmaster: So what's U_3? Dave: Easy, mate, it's 10.0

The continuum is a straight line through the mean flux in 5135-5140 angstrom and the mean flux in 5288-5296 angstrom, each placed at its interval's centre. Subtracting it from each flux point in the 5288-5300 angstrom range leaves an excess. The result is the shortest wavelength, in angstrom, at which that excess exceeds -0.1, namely 5288.21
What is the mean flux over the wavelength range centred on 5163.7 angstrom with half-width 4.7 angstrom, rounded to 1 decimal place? 9.0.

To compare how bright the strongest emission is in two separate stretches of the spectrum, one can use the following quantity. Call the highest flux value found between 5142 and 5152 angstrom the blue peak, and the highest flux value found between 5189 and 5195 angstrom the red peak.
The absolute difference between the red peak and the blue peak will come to 0.31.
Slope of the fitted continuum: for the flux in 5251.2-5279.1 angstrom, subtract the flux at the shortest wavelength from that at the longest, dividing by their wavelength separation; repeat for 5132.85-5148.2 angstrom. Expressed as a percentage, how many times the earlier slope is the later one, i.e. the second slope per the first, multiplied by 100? 1804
